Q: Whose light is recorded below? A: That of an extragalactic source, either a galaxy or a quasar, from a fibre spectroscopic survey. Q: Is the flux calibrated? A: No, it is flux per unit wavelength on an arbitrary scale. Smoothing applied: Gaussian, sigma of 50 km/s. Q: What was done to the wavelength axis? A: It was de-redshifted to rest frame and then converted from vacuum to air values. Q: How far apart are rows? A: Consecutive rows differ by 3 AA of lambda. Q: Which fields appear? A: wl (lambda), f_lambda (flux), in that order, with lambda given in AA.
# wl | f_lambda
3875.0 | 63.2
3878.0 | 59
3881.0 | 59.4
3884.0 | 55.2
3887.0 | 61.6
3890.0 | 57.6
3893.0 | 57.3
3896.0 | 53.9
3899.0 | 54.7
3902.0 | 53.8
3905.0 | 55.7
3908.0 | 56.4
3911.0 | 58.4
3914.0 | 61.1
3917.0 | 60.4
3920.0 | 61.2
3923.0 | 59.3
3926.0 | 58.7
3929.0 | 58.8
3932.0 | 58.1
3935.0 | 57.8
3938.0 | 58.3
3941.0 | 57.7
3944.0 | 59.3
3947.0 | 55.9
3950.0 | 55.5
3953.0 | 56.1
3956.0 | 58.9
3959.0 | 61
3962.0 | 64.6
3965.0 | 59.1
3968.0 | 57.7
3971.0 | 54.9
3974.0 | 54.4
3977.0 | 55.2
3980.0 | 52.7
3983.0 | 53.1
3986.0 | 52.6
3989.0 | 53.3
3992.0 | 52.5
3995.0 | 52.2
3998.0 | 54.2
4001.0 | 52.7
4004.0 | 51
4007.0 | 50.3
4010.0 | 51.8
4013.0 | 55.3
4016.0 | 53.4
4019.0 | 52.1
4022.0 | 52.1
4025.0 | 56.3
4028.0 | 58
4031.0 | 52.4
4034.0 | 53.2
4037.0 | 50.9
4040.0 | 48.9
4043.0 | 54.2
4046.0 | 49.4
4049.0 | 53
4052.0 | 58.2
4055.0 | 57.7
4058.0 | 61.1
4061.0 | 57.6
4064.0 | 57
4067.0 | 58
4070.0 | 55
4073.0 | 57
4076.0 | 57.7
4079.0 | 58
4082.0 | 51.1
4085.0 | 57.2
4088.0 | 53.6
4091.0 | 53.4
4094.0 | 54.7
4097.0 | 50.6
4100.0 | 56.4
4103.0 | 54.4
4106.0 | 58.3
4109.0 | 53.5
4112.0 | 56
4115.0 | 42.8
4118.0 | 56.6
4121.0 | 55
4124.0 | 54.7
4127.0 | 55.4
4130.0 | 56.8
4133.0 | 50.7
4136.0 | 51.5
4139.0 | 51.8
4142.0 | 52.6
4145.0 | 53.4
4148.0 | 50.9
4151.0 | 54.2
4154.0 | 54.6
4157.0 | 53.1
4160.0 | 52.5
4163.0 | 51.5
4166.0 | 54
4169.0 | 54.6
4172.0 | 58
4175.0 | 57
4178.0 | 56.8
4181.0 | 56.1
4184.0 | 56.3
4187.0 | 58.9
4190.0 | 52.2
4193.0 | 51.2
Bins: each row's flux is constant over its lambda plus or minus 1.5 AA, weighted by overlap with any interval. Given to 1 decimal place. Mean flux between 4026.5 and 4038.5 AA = 53.6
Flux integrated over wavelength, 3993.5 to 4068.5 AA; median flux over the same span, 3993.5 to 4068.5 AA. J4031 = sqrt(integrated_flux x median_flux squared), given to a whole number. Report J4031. 3387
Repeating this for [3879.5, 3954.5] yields 3802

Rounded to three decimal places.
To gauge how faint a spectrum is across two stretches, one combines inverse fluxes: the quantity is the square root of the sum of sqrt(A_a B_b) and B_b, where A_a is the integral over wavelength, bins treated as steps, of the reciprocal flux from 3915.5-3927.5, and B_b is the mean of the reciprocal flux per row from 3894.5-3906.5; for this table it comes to 0.281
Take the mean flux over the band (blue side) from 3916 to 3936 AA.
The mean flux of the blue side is 59.2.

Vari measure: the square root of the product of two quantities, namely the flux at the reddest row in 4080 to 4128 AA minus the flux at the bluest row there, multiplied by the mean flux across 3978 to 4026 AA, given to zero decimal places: 15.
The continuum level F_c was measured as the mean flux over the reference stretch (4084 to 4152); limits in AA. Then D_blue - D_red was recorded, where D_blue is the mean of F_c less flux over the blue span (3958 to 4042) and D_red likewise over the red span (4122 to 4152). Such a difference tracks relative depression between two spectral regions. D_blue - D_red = -0.9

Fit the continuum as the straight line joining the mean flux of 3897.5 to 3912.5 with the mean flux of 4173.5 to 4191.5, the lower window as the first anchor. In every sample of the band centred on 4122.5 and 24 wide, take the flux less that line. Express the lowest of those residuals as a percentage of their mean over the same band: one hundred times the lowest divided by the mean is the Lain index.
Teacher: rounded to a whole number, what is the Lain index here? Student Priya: 507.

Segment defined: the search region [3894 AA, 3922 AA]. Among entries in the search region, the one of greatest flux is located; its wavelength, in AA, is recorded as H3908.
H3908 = 3920.0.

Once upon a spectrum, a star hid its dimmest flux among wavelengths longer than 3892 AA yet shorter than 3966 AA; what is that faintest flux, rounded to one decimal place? 53.8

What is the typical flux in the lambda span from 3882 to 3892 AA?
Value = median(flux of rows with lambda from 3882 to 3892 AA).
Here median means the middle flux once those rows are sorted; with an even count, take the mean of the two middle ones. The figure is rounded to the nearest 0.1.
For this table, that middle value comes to 57.6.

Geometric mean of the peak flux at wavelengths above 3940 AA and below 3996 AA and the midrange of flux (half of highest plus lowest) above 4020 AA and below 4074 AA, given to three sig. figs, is 59.6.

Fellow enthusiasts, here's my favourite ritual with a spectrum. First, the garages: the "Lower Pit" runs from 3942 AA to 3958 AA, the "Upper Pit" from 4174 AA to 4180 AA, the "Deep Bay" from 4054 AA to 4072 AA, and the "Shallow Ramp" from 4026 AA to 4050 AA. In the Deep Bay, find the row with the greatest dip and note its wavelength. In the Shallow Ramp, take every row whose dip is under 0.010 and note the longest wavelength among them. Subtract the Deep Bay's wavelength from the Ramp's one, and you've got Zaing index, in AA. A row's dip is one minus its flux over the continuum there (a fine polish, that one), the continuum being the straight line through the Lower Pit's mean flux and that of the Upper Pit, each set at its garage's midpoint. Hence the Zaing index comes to -42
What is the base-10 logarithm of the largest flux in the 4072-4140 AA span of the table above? 1.77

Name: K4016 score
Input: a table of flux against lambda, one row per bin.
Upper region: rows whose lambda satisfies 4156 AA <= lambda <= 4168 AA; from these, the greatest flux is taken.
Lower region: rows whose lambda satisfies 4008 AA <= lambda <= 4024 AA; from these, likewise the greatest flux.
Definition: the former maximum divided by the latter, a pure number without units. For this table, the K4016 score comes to 0.98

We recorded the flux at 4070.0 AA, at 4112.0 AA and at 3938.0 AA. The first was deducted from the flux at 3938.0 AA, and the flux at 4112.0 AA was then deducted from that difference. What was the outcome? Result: -53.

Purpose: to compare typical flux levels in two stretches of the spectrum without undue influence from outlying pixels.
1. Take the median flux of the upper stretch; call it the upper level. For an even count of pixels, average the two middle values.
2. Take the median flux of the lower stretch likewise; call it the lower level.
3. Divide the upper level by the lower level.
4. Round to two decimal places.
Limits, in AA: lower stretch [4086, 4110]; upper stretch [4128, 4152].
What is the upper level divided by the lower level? 0.97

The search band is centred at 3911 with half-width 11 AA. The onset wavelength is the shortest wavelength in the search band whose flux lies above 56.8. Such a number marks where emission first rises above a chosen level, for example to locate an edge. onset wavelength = 3911.0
